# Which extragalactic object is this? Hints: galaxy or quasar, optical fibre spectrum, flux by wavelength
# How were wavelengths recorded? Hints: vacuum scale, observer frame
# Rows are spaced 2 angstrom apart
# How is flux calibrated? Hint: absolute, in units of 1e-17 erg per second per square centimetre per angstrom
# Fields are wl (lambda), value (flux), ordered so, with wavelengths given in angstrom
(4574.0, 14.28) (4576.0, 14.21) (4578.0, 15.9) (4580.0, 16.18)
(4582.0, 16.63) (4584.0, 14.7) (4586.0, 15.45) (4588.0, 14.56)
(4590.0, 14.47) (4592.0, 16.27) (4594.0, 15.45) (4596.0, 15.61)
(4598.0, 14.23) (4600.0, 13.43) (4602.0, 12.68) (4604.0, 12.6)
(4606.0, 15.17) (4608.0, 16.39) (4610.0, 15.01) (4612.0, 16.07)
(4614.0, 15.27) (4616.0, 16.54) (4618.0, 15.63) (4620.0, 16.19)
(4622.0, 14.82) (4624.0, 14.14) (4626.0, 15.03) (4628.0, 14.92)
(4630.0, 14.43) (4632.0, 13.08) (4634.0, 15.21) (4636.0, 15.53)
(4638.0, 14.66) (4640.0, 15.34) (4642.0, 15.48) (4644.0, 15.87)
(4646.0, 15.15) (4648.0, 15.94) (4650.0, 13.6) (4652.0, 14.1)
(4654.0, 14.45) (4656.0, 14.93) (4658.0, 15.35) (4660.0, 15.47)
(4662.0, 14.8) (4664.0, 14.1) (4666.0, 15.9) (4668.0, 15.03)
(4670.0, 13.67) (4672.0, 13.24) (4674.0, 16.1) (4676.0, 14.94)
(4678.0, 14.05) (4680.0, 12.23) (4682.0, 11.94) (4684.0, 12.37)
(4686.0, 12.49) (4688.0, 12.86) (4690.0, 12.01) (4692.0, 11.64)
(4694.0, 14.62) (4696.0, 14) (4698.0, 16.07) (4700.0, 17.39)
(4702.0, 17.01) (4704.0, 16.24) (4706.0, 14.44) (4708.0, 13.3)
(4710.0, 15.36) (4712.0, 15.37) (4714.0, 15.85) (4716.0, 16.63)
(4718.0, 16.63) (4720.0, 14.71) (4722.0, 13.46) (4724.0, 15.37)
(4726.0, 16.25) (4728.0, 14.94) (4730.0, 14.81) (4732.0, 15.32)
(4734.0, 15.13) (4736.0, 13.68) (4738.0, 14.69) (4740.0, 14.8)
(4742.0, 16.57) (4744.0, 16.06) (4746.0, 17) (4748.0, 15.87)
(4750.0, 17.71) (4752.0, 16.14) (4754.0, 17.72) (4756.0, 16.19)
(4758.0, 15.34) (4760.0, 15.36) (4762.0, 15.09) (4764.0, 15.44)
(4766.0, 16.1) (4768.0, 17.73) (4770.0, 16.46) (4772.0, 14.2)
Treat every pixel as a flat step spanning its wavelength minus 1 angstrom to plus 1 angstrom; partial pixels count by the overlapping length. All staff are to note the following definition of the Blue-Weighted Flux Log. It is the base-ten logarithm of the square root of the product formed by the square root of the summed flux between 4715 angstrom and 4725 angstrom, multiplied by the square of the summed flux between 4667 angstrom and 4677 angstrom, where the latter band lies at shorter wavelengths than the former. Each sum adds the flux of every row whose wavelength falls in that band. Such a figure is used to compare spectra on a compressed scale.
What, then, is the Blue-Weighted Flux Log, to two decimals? 2.33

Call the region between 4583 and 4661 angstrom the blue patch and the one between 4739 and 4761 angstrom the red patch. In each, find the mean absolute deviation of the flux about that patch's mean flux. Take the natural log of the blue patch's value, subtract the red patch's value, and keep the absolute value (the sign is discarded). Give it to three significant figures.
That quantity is 1.03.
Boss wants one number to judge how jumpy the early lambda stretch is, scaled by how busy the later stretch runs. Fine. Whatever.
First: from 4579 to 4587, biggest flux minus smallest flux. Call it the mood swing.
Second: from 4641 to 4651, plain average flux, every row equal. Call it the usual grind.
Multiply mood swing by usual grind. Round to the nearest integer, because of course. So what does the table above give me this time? 29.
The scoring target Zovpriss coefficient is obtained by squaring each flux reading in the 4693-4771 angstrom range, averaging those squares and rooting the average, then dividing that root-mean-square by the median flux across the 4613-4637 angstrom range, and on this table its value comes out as 1.04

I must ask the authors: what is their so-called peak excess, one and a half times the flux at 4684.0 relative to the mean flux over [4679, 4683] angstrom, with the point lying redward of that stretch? 1.54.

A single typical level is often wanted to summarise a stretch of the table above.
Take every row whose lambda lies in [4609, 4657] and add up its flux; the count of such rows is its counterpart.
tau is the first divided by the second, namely 15.1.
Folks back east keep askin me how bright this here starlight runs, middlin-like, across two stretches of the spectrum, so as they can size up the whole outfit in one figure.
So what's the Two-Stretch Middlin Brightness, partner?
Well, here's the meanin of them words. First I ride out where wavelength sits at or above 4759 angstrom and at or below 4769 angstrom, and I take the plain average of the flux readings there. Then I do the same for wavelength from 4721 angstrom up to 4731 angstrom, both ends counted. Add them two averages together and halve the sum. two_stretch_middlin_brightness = 15.5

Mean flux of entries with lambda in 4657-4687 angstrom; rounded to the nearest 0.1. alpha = 14.1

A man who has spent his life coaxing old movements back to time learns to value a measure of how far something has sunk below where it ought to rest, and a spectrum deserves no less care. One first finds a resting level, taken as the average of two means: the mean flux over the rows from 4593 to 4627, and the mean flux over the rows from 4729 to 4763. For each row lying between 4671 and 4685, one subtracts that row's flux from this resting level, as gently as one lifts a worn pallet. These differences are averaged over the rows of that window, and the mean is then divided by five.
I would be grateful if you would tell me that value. 0.358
